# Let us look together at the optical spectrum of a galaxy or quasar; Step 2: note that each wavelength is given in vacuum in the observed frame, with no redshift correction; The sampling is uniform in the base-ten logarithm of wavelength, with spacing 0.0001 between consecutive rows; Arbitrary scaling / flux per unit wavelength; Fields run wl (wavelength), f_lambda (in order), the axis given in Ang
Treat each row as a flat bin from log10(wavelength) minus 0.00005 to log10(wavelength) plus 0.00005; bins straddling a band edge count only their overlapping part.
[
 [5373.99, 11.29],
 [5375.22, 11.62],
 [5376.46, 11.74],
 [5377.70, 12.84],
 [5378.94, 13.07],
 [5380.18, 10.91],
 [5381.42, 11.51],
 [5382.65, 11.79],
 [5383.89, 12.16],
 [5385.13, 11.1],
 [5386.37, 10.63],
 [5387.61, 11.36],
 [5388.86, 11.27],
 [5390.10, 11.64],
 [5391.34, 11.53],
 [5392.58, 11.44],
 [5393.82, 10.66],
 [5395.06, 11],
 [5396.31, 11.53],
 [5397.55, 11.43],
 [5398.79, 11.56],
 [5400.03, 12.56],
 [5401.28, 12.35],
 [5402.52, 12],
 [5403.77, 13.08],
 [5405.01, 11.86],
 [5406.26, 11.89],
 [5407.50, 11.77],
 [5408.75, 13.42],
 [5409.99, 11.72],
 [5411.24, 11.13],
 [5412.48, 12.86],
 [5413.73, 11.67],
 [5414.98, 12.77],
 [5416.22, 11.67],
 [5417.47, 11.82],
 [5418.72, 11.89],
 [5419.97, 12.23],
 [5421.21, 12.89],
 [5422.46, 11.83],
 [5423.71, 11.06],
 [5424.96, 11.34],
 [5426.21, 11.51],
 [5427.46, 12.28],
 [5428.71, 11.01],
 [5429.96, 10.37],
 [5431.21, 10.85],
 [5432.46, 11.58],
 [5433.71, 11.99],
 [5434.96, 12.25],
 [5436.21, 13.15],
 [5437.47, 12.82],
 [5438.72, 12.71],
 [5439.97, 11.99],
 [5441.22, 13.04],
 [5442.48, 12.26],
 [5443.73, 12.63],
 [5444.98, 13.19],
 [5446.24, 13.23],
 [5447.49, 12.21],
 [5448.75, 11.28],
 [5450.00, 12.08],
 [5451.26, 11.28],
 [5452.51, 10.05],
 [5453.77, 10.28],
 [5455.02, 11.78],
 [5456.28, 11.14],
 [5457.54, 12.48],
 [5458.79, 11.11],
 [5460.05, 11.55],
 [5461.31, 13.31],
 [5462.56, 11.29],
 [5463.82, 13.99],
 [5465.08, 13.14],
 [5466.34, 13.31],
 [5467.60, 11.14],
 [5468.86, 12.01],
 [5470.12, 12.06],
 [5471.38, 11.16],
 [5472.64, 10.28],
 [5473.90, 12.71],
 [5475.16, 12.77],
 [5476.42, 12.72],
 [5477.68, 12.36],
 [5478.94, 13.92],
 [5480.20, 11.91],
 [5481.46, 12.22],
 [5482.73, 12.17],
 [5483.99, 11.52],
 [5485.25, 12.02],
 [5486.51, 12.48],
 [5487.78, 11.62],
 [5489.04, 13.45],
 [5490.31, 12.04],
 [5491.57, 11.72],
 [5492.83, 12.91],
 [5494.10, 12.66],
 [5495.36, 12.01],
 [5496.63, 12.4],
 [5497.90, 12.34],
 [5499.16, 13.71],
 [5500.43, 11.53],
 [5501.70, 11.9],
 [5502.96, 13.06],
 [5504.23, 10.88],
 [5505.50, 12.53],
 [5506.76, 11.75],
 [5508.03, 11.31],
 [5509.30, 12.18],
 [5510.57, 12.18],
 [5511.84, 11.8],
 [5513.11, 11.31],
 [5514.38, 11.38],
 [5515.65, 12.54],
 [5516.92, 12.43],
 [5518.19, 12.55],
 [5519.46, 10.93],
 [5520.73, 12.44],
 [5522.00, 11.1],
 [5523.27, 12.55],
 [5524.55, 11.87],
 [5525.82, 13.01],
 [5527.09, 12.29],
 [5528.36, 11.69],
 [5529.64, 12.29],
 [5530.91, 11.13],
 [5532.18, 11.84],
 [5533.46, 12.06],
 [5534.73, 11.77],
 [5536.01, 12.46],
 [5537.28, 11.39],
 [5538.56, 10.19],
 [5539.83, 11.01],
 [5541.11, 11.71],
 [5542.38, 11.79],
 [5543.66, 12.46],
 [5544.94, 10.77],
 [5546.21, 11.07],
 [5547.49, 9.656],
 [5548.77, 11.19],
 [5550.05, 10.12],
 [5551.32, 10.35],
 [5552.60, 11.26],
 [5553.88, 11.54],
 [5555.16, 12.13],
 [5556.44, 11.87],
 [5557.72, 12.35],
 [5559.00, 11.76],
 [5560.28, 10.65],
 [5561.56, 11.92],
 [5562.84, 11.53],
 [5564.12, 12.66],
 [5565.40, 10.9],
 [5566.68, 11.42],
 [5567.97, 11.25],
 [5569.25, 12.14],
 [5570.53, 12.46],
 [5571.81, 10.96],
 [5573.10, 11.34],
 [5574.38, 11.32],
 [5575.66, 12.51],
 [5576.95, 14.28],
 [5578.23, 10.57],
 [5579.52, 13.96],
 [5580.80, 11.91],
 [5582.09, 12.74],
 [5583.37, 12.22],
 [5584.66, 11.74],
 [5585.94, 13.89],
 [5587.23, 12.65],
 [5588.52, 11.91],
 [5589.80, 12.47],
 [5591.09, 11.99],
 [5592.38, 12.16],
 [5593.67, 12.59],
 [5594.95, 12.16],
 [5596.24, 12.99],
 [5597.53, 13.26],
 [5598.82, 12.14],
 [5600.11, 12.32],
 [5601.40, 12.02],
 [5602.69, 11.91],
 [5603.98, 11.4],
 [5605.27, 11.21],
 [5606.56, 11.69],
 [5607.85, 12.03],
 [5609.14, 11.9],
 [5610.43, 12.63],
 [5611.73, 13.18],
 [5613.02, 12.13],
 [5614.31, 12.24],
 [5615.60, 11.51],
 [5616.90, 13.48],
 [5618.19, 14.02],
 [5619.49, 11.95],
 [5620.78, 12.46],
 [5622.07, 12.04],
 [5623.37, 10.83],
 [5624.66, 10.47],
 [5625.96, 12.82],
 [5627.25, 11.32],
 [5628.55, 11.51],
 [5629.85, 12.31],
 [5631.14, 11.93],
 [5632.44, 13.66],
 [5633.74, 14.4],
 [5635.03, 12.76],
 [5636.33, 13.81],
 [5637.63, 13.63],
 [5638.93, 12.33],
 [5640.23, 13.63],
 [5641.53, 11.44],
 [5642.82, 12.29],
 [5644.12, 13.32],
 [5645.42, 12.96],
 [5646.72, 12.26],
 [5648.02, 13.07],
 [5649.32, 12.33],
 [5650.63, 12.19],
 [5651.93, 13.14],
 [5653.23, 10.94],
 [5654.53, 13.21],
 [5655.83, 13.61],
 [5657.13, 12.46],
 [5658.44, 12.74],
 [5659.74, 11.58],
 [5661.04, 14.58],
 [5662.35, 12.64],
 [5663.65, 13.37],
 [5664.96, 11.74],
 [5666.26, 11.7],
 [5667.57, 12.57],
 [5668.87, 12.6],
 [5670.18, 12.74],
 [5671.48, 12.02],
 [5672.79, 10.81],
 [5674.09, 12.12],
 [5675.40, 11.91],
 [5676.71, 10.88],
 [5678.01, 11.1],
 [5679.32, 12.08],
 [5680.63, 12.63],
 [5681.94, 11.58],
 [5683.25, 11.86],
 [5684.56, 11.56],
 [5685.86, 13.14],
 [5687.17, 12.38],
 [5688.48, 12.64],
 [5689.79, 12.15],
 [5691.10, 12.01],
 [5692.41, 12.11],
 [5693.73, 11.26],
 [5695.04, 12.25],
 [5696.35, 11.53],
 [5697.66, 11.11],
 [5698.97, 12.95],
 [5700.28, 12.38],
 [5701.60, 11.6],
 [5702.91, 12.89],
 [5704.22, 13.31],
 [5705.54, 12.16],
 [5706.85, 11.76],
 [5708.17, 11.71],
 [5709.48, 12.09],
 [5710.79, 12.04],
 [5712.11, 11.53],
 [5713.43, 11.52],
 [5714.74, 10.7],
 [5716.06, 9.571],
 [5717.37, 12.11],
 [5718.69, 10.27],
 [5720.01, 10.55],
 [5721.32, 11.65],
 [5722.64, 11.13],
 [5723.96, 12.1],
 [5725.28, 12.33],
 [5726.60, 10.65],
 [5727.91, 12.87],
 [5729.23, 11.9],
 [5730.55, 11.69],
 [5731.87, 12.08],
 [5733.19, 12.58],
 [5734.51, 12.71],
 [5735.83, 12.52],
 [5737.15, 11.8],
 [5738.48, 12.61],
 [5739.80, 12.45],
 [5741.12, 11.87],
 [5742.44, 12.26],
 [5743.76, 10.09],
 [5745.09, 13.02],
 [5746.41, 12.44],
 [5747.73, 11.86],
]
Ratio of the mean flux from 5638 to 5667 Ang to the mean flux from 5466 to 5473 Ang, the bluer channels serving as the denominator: 1.08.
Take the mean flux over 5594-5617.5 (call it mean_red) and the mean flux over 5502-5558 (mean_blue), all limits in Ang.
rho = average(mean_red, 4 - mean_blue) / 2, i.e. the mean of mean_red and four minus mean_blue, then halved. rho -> 1.14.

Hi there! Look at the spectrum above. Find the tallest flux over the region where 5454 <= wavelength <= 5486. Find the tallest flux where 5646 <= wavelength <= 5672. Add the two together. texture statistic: 28.6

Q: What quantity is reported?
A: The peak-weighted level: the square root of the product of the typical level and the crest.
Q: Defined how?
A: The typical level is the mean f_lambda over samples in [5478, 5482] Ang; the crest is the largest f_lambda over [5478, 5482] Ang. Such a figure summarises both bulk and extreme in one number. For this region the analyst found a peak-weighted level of 13.3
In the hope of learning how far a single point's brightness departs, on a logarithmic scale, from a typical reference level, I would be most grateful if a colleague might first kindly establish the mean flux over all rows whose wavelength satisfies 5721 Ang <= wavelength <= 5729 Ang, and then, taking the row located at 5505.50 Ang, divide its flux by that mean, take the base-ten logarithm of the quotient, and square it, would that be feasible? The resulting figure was 0.0007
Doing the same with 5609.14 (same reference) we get 0.0000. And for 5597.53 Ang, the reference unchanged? 0.0026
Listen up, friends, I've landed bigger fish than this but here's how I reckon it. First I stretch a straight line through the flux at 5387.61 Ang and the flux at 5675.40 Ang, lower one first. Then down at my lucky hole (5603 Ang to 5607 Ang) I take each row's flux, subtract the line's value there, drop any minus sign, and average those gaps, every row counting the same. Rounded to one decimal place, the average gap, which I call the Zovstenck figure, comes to 0.3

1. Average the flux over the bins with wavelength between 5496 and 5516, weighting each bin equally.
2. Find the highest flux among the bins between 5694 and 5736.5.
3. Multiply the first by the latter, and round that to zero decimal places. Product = 160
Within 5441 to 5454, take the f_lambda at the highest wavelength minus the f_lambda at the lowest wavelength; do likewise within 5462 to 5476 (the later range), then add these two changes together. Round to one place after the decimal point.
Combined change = -1.3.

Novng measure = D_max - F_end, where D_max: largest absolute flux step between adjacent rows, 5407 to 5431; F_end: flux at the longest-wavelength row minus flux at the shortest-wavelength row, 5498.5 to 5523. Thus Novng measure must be 4.3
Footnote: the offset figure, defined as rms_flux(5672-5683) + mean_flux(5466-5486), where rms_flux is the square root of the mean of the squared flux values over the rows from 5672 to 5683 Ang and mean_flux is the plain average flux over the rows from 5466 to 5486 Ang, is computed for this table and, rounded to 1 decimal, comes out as 23.8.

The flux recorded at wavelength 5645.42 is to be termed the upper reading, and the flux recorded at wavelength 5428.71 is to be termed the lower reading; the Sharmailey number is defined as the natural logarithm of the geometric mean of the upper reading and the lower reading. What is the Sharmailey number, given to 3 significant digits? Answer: 2.48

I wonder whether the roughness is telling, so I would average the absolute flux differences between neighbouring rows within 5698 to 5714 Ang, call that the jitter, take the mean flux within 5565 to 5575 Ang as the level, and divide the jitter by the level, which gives 0.044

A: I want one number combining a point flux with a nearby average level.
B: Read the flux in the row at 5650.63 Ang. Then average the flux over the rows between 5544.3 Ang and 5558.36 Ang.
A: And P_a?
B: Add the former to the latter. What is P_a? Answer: 23.3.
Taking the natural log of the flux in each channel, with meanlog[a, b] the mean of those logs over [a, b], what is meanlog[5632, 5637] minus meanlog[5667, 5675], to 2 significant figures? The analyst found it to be 0.12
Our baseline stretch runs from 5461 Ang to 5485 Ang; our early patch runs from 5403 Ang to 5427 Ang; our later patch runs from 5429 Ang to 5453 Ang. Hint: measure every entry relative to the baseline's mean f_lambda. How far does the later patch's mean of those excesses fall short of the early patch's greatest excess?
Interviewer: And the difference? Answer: 1.4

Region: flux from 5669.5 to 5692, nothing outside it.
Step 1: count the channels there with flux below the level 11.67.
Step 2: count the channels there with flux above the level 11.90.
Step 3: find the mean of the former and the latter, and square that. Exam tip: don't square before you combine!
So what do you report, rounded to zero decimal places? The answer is 64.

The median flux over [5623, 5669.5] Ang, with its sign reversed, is -12.6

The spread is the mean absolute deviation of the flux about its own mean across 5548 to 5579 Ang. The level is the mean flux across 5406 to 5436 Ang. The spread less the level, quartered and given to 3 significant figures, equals -2.79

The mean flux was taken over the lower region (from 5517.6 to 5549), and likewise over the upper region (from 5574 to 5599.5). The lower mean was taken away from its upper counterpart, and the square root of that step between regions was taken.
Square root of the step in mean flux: 0.9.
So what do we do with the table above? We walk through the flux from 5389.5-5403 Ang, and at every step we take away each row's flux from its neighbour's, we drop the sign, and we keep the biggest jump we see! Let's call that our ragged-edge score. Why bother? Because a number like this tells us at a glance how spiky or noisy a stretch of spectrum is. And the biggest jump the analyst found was 1.0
